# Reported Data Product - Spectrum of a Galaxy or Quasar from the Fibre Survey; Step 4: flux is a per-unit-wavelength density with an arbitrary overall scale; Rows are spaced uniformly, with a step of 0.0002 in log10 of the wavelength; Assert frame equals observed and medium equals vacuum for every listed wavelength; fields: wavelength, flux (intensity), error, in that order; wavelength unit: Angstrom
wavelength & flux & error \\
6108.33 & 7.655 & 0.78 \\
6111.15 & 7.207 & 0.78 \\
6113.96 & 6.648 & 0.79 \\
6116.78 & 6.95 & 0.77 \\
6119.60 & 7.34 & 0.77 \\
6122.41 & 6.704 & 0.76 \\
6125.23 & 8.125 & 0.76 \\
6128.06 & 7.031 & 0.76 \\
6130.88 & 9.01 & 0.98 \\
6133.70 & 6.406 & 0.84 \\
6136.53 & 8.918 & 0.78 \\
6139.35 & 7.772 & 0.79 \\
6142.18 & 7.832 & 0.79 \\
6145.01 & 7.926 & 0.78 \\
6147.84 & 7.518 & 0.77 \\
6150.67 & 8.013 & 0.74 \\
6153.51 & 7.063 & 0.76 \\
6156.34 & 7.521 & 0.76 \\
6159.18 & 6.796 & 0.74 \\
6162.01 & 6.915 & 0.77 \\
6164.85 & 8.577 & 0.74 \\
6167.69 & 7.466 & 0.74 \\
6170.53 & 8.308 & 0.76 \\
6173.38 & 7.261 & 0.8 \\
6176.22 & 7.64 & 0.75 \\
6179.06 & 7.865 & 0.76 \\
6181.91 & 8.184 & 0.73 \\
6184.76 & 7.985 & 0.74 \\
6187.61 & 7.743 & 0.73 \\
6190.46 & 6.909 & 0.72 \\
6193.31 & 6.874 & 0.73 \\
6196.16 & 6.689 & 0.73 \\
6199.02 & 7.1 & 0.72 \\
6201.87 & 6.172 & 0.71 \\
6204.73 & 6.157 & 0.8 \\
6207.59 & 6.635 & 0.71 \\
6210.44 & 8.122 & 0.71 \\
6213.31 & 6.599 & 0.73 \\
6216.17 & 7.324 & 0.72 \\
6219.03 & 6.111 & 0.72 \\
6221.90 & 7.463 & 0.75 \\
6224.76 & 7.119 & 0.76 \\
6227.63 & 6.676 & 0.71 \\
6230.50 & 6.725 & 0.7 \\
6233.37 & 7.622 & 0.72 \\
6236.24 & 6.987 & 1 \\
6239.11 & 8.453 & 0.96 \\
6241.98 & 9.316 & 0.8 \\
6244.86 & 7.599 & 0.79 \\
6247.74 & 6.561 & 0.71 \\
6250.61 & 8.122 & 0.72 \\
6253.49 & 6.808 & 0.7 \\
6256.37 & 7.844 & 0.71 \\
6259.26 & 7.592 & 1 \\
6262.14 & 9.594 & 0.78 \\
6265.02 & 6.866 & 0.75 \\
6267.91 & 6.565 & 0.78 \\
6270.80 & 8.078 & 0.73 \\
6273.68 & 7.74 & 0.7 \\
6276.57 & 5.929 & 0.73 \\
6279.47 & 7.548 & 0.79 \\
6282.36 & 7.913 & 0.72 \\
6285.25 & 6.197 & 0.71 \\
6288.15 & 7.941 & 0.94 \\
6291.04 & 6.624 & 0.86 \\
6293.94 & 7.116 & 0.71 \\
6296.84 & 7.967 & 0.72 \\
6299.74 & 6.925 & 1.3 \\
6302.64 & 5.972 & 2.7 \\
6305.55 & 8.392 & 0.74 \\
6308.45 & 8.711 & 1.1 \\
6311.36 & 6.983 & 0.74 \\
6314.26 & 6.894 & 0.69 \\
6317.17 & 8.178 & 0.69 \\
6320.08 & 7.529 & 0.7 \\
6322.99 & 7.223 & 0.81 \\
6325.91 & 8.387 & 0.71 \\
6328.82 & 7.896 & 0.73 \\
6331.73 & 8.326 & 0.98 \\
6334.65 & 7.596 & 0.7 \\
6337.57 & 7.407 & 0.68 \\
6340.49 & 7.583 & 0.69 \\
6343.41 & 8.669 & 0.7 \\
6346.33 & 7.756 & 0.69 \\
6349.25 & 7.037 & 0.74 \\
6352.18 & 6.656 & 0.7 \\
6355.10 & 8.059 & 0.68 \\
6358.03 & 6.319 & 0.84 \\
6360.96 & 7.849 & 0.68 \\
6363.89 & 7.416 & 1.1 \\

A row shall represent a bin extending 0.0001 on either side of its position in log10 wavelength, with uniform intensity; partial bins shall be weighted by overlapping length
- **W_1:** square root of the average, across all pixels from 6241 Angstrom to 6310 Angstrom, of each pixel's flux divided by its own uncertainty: 3.05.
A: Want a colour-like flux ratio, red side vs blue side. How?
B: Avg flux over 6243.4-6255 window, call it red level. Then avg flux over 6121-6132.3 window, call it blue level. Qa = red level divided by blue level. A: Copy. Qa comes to 0.94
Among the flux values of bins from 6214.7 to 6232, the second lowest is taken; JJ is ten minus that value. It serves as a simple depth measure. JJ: 3.3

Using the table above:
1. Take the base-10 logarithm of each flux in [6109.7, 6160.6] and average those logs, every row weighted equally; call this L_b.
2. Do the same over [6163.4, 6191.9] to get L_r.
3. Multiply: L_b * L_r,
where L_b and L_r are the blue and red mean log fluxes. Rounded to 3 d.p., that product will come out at 0.777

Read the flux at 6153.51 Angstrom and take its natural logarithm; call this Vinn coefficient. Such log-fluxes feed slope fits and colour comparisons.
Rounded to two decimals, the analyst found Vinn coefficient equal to 1.95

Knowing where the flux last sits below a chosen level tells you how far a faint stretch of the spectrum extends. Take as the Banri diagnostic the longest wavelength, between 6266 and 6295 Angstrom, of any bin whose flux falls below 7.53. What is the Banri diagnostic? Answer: 6293.94 Angstrom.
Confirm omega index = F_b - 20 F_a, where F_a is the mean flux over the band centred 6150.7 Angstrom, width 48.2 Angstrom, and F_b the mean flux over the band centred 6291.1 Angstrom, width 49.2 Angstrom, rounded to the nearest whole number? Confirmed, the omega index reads -146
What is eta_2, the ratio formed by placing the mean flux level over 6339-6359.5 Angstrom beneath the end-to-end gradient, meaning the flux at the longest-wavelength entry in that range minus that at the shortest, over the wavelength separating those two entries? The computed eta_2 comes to -0.010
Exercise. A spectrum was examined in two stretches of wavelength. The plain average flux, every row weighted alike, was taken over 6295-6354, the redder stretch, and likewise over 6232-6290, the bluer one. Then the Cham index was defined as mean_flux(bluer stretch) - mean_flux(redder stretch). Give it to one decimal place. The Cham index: 0.0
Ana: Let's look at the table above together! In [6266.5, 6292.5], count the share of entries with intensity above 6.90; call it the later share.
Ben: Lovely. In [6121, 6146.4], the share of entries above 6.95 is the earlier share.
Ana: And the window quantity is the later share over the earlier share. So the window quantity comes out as 0.71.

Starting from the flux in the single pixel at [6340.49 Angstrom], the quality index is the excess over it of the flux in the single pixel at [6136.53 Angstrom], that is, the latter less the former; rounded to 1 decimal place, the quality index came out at 1.3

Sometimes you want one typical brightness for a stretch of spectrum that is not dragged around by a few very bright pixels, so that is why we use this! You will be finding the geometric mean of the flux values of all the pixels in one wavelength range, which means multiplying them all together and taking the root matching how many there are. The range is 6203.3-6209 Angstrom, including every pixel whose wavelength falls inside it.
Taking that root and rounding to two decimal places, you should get 6.39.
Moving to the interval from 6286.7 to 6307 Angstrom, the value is 7.23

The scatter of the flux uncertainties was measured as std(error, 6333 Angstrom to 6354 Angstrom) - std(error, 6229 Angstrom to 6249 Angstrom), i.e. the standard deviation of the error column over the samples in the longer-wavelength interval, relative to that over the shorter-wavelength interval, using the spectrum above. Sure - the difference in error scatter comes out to -0.10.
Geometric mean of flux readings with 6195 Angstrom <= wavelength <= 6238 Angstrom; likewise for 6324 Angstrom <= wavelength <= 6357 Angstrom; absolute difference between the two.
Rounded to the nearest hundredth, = 0.86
